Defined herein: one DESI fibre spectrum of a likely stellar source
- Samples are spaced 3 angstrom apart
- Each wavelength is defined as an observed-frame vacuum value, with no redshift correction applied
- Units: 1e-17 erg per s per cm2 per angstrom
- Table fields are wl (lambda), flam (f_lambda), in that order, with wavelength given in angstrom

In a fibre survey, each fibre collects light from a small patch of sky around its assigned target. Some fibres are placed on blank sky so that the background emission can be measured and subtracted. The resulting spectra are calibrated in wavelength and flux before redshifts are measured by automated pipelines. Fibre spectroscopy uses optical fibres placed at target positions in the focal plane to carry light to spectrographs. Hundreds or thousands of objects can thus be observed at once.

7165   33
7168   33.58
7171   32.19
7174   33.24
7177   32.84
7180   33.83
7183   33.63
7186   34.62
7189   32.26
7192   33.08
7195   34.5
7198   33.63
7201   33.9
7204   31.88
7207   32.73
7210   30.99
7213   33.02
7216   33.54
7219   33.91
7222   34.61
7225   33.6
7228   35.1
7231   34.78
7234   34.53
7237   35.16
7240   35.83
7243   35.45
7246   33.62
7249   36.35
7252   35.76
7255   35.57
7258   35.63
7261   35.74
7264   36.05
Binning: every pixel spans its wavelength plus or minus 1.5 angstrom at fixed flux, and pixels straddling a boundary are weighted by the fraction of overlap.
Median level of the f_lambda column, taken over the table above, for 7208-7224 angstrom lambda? 33.5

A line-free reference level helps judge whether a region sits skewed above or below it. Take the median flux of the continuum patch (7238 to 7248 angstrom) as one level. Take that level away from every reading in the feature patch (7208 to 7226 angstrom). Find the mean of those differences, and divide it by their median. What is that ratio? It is 1.2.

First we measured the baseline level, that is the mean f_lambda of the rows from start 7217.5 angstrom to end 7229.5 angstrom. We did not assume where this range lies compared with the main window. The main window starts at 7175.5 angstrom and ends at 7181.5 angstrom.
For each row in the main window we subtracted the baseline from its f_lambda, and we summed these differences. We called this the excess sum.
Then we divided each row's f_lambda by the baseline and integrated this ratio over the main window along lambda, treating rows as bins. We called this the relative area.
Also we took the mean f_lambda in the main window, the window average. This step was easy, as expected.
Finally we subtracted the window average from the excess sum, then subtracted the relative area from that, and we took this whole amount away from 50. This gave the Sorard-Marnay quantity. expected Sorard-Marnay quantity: 91.1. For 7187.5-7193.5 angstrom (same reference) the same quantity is 91.7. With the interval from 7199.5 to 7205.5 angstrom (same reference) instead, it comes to 91.5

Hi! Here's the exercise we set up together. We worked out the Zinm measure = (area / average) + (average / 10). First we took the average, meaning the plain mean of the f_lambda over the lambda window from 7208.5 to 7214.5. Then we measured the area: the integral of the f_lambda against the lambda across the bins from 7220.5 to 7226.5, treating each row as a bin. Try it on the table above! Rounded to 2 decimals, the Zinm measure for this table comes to 9.59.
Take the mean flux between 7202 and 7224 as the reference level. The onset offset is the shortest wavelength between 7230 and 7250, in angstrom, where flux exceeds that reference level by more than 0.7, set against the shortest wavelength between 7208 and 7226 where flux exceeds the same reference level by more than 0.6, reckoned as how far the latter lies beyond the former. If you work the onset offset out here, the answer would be -12 angstrom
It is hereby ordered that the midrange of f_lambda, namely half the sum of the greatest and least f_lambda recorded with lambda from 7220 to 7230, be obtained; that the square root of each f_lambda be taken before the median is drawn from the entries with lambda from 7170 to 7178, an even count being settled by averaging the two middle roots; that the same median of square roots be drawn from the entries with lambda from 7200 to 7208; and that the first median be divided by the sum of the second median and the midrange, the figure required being 0.143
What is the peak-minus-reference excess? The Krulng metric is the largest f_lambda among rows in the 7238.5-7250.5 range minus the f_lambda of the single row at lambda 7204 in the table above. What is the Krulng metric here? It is 4.5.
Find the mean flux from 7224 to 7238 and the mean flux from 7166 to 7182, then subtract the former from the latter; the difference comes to -1.5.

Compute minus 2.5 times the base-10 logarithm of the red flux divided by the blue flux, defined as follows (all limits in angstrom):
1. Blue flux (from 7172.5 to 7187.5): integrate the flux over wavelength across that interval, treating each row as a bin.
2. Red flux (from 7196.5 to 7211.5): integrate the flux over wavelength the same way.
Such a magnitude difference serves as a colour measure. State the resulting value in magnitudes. 0.033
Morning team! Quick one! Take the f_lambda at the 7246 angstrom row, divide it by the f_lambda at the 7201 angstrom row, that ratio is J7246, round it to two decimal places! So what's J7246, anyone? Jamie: 0.99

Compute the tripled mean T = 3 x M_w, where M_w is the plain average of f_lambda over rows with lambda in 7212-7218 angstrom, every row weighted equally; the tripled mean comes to 100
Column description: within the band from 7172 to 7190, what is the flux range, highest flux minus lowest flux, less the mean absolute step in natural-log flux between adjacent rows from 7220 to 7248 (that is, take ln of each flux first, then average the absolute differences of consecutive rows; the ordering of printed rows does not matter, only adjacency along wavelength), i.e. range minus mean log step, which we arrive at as 2.3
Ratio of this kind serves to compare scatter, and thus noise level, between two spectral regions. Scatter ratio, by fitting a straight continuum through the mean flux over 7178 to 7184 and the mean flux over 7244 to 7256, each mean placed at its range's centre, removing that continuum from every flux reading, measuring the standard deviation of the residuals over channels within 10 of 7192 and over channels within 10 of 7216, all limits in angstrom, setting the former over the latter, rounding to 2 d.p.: 0.78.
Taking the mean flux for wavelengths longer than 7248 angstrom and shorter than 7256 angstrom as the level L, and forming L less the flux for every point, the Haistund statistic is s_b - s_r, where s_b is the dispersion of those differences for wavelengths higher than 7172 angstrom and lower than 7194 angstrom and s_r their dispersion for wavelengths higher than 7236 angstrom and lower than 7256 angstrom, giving -0.1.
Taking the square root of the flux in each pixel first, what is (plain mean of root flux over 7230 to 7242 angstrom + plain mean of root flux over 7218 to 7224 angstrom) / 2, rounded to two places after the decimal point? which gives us 5.89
